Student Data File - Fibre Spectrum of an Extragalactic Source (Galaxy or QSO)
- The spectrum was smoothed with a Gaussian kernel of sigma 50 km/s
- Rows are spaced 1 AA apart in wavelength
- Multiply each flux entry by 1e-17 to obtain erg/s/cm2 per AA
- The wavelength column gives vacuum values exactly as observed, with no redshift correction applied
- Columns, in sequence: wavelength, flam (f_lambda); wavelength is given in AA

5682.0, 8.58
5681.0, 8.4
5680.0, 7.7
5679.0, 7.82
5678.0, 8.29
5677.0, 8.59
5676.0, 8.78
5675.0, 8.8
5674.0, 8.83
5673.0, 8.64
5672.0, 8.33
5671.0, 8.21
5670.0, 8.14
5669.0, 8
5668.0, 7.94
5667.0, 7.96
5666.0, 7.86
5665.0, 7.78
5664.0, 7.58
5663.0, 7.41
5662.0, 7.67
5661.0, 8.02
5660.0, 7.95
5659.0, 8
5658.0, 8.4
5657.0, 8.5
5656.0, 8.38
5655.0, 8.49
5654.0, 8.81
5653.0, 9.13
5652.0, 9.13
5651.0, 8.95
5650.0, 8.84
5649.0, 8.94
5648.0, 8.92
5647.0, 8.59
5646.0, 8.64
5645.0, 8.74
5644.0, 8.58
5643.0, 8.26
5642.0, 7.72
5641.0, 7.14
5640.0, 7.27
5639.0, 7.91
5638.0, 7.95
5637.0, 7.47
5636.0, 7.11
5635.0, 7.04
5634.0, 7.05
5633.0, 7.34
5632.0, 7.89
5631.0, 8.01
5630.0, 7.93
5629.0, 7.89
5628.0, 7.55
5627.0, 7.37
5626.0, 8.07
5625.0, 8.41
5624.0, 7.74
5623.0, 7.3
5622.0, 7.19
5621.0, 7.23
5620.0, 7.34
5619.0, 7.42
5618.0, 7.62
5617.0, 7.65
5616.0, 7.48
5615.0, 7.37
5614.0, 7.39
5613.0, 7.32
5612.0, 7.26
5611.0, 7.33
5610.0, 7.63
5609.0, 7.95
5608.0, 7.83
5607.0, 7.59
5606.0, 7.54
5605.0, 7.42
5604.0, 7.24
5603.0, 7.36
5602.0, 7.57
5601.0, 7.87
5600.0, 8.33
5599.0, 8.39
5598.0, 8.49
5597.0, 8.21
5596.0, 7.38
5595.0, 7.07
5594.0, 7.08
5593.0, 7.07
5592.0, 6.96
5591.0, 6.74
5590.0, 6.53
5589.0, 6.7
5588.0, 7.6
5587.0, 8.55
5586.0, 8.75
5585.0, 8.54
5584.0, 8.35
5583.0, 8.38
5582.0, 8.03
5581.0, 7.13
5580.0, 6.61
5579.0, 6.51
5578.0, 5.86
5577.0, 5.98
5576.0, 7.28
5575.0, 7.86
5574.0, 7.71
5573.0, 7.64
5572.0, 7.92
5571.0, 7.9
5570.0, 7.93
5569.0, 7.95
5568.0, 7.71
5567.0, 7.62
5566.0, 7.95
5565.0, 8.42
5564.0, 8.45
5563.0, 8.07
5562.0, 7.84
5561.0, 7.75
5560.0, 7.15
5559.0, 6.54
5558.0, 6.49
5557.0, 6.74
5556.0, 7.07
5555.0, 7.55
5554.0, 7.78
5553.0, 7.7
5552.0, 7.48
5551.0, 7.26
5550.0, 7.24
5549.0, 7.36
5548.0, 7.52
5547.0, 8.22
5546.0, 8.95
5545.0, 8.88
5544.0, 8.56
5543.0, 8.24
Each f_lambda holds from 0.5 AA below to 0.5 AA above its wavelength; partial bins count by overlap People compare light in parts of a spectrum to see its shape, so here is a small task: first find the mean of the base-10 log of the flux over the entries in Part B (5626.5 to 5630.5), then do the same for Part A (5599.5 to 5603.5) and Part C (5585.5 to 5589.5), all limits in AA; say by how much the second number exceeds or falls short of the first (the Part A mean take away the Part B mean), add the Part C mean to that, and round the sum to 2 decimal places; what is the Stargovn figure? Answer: 0.90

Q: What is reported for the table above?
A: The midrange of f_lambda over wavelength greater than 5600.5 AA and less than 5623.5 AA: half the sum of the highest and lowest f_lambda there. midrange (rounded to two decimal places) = 7.57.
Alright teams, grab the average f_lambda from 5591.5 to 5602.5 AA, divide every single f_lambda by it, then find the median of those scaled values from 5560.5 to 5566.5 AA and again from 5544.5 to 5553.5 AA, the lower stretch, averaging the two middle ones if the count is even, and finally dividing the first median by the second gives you 1.07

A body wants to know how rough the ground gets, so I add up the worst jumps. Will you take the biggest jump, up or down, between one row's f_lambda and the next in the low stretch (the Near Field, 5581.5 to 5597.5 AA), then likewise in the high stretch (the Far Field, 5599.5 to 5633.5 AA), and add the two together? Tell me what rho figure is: 1.65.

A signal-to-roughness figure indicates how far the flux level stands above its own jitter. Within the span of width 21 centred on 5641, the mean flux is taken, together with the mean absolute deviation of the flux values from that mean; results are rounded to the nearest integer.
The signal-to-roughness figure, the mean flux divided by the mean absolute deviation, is 13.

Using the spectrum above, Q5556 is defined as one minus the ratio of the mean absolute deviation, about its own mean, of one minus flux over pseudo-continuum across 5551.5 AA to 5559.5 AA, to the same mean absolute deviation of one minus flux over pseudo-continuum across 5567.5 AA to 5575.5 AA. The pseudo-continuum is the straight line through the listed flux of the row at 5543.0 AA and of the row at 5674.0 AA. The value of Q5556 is -3.4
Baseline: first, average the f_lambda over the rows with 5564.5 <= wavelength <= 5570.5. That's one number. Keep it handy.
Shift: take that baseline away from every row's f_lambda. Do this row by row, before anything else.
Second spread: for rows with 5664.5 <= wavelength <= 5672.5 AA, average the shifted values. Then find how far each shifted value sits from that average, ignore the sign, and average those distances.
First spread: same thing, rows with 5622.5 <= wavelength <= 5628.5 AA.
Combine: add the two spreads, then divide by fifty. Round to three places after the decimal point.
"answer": 0.010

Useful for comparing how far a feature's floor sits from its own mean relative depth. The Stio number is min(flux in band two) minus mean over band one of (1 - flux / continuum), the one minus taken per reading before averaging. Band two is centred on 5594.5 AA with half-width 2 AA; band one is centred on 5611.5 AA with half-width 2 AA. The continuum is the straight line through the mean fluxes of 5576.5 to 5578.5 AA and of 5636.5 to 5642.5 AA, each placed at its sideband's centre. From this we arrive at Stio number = 7.15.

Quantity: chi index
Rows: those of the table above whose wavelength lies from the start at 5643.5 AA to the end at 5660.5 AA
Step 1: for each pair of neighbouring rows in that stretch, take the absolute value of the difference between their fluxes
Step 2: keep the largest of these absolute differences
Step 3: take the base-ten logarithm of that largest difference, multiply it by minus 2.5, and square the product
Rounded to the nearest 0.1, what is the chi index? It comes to 1.0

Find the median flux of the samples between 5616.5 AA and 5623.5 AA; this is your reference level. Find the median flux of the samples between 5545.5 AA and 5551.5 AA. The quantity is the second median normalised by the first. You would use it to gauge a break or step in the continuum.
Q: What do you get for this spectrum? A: 1.01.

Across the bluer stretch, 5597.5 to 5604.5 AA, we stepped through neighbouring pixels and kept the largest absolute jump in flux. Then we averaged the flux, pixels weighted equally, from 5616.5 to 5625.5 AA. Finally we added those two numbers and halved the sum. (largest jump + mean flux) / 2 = 4.00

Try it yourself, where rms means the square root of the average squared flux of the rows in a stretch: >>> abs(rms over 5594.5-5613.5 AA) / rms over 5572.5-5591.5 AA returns 1.03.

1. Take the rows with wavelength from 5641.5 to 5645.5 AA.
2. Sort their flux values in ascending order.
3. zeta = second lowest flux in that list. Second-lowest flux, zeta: 8.26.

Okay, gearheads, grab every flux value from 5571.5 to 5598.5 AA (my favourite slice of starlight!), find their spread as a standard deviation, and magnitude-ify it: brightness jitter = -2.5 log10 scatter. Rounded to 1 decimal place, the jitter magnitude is 0.2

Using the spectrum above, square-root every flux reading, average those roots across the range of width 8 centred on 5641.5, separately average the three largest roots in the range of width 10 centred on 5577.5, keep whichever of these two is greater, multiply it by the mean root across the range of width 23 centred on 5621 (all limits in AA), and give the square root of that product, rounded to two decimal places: 2.78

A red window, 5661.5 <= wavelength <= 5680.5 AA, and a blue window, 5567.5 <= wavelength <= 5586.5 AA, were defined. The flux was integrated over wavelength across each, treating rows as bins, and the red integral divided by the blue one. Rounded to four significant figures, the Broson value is 1.071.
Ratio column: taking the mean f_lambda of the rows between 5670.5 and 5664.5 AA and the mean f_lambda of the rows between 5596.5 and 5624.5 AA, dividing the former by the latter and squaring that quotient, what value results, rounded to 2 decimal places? 1.09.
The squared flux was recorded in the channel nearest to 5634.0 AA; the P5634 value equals 50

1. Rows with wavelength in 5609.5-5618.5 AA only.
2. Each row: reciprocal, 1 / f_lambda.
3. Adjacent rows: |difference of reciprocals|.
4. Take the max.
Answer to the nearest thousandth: 0.005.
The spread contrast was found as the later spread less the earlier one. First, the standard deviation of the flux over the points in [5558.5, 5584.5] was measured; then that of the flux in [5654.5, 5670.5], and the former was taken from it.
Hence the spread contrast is -0.4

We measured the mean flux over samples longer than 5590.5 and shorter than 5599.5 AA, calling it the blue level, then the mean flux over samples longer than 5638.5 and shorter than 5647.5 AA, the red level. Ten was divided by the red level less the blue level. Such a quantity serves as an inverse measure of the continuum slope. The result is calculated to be 16.5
